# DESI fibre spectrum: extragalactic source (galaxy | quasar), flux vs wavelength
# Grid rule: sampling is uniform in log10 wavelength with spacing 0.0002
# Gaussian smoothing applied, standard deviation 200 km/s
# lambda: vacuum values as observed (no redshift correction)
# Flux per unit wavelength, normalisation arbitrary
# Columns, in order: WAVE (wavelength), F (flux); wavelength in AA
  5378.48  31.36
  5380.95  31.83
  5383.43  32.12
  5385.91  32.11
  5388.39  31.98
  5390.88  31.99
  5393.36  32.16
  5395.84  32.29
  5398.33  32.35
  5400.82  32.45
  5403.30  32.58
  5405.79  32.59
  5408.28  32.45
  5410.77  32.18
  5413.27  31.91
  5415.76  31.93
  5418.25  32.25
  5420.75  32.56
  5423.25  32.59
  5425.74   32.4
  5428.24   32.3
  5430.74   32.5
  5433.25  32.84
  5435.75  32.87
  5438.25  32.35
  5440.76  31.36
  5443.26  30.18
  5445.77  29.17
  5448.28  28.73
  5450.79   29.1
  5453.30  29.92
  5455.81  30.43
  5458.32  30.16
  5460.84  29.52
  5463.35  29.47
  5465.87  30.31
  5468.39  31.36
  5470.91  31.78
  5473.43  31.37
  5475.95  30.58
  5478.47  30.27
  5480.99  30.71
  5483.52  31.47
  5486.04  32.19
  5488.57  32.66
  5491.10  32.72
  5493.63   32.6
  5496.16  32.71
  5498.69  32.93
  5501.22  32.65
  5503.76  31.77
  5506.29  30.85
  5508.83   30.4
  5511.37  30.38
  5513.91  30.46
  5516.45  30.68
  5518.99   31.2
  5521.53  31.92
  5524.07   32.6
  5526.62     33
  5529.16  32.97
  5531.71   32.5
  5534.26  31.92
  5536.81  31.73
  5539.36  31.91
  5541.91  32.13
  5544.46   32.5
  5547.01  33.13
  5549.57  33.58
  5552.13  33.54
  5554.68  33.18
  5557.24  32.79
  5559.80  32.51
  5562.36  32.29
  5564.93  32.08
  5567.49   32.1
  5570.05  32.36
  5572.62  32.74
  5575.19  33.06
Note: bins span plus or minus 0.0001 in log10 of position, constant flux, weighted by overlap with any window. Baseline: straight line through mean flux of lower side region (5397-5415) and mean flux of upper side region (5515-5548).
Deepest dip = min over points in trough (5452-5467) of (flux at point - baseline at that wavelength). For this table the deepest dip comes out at -2.8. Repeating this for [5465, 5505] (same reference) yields -2.0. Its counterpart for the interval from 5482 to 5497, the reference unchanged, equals -0.8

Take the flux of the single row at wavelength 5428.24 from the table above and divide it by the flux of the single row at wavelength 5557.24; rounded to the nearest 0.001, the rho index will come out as 0.985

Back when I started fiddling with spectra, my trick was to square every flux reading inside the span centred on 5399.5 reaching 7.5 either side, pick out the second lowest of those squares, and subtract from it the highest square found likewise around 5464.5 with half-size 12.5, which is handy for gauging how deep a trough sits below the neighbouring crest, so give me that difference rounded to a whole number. 33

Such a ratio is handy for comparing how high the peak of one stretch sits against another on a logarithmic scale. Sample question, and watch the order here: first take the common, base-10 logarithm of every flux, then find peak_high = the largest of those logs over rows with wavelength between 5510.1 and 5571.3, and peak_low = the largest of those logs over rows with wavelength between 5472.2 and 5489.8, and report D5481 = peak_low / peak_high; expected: 0.992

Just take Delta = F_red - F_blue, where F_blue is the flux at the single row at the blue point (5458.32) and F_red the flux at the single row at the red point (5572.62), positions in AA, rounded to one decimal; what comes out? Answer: 2.6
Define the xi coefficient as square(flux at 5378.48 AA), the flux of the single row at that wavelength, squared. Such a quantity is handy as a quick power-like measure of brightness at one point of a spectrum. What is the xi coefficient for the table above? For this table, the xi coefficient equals 983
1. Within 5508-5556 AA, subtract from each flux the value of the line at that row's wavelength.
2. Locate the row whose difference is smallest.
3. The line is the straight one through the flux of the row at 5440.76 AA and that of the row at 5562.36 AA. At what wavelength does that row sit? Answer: 5511.37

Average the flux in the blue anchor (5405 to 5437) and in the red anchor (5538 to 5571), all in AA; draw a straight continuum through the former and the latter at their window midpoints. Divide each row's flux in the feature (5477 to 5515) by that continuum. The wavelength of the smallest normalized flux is 5478.47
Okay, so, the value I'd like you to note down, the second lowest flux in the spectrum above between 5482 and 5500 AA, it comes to 32.19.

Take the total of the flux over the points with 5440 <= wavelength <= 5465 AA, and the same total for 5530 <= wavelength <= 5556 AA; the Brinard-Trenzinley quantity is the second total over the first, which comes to 1.09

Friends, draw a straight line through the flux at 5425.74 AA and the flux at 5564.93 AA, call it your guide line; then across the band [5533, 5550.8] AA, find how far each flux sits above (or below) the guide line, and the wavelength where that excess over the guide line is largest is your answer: 5549.57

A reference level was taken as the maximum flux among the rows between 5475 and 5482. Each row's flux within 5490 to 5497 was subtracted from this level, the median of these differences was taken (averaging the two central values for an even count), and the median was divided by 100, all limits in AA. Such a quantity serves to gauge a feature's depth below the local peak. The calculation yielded -0.0200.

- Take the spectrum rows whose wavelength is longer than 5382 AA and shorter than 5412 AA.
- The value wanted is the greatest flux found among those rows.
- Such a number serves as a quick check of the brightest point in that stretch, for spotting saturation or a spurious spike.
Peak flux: 32.59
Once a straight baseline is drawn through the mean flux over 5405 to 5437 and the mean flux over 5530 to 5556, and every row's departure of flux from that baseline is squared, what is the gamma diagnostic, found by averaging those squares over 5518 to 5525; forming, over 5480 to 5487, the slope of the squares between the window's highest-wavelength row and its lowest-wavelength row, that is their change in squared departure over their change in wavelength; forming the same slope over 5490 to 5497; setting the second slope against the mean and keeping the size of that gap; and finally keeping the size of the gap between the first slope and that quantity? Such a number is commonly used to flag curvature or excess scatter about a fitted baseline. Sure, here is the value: 1.4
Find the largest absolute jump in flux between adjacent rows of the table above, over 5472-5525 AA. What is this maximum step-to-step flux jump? 0.92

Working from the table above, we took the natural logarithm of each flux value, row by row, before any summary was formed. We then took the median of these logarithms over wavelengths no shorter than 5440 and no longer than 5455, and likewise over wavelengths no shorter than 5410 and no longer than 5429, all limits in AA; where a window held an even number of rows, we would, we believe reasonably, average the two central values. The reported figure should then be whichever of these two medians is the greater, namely 3.47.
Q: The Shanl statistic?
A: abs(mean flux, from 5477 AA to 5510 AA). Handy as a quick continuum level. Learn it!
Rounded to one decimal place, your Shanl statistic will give 31.8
